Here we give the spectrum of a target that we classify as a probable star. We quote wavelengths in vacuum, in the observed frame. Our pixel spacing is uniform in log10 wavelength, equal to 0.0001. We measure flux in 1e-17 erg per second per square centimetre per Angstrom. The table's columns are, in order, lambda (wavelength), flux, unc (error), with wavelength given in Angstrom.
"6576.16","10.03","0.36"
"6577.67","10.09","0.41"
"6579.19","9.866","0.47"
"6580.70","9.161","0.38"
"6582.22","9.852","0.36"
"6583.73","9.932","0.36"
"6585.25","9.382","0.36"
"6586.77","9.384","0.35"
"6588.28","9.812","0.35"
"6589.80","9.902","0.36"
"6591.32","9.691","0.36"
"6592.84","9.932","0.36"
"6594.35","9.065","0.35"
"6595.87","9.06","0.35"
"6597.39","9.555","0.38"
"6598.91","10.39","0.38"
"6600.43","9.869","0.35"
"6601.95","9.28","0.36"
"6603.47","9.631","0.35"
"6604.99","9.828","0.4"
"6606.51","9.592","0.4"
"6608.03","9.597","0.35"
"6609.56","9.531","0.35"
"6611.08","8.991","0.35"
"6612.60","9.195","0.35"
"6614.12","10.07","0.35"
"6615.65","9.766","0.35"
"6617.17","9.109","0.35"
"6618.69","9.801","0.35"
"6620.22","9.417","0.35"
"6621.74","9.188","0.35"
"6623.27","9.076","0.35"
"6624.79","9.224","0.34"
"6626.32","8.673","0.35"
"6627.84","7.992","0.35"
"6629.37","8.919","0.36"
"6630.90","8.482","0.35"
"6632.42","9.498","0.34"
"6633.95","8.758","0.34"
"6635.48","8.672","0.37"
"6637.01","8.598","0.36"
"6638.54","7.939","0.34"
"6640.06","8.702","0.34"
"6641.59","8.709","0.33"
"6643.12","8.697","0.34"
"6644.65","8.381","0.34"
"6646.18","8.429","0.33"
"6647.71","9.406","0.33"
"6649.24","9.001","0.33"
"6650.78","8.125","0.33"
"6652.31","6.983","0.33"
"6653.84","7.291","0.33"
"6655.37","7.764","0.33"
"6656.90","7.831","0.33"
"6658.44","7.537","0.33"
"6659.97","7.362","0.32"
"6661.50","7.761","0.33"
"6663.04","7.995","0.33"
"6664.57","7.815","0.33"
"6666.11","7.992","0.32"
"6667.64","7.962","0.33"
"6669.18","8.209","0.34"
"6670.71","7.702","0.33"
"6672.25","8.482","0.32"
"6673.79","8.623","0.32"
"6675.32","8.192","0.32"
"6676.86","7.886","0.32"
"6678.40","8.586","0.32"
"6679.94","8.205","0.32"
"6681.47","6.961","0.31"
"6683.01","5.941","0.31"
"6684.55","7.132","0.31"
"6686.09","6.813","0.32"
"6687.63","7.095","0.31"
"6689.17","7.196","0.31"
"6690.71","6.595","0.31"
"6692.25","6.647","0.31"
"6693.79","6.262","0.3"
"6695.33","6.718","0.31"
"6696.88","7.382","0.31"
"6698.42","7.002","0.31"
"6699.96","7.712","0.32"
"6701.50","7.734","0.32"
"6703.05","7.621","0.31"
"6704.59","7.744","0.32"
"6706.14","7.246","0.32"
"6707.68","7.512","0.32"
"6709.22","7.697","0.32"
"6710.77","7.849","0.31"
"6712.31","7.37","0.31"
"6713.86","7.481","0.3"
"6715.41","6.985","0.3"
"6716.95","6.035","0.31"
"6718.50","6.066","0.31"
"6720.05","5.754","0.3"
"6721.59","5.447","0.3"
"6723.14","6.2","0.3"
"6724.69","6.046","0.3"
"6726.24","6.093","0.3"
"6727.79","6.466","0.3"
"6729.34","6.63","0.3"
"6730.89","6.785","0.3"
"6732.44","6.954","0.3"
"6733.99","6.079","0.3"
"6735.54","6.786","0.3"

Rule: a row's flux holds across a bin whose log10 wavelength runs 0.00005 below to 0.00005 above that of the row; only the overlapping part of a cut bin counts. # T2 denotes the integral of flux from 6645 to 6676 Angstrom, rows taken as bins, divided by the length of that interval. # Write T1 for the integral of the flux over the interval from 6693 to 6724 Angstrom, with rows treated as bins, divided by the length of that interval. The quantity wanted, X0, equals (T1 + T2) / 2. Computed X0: 7.51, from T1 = 7.0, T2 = 8.0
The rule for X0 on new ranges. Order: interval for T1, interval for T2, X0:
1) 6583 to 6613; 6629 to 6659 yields 8.98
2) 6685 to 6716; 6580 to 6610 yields 8.43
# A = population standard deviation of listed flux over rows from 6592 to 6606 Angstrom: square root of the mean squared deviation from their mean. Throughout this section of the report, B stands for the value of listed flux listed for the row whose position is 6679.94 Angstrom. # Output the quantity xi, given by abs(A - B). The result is 7.8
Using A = 0.4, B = 8.205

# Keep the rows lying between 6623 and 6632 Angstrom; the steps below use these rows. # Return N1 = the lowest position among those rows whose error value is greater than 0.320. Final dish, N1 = 6623.27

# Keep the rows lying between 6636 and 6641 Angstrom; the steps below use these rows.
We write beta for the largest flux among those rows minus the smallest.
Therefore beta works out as 0.76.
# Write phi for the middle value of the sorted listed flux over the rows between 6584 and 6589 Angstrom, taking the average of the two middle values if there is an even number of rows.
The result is 9.4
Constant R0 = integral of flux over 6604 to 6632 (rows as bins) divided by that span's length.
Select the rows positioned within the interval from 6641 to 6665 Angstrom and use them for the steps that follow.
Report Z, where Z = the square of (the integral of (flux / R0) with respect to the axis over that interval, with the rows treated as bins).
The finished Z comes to 438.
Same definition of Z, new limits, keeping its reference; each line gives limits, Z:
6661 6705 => 1276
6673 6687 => 132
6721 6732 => 56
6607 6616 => 86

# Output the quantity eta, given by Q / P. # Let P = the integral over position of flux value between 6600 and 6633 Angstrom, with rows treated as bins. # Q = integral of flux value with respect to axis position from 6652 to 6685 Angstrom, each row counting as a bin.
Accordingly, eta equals 0.83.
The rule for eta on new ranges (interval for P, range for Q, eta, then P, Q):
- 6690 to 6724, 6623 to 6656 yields 1.19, 236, 281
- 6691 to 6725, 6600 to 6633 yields 1.30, 236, 307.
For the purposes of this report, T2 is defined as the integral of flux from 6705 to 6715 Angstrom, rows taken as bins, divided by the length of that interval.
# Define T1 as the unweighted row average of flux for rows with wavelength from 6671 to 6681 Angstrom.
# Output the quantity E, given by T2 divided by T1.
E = 0.90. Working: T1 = 8.3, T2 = 8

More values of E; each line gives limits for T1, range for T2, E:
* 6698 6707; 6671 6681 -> 1.10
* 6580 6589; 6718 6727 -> 0.62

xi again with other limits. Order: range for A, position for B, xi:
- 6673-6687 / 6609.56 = 8.7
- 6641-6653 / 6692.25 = 6.0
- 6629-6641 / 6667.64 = 7.6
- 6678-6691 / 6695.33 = 6.0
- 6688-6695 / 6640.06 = 8.4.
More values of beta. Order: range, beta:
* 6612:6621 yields 0.96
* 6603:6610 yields 0.30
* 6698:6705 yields 0.74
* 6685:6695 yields 0.93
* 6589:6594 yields 0.24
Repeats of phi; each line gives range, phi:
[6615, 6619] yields 9.8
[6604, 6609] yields 9.6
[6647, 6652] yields 9.0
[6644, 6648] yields 8.4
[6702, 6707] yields 7.6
